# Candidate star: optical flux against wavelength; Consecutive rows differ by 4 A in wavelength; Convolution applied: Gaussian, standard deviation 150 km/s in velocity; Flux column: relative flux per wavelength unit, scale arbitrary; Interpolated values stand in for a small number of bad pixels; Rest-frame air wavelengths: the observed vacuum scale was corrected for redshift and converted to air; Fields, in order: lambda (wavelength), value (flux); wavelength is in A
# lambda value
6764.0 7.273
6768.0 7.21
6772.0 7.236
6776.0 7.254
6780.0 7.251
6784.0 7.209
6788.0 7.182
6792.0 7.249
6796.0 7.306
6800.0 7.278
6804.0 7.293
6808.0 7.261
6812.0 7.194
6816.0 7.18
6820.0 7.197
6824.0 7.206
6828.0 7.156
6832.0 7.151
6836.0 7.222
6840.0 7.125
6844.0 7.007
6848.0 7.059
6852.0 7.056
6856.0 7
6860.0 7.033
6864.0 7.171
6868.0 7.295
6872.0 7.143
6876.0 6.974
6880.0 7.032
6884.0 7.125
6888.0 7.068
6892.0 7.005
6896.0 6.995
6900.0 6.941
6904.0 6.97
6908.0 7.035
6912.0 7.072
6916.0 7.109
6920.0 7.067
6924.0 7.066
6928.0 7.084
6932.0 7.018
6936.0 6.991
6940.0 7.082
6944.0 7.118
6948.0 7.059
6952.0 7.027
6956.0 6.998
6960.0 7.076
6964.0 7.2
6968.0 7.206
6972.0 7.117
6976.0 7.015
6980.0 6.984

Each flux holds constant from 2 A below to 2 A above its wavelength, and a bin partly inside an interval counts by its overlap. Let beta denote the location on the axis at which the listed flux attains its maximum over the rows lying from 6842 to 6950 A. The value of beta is 6868.0 A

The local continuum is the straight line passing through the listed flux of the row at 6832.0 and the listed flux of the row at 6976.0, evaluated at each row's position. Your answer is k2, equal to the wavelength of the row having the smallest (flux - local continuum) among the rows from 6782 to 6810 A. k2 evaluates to 6788.0 A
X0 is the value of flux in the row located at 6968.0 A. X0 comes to 7.206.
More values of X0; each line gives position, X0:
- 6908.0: 7.035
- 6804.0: 7.293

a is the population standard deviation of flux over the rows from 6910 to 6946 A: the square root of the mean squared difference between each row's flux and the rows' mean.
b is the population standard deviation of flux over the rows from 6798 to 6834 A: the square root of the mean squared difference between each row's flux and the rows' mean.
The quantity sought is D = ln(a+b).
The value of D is -2.44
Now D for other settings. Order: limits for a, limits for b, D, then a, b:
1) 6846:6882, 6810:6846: -1.86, 0.10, 0.061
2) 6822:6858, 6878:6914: -2.03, 0.08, 0.053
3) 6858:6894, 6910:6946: -2.02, 0.09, 0.038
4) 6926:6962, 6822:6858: -2.13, 0.04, 0.077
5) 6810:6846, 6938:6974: -2.06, 0.06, 0.067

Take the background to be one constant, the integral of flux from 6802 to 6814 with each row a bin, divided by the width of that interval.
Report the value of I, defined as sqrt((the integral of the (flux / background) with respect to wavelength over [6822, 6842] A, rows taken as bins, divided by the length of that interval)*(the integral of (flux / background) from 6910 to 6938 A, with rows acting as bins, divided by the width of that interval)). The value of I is 0.981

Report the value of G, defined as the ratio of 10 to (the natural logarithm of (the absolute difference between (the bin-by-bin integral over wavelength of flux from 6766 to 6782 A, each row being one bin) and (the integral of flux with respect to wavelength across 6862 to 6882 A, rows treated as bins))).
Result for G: 3.0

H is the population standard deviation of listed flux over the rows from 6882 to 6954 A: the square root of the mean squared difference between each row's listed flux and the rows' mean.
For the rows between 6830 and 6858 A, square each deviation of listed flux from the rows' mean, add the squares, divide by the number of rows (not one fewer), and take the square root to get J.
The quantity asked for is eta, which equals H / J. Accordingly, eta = 0.7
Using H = 0.050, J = 0.075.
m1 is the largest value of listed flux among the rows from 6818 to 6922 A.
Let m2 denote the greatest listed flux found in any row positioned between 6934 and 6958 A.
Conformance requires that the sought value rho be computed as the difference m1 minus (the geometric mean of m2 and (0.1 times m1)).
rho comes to 5.02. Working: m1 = 7.295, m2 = 7.118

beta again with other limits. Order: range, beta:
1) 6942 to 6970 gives 6968.0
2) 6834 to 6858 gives 6836.0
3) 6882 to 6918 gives 6884.0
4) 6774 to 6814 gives 6796.0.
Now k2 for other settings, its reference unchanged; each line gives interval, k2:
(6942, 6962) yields 6956.0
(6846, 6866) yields 6856.0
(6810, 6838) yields 6832.0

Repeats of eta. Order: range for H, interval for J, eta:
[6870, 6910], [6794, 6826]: 1.3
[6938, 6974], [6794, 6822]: 1.4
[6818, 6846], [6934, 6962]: 1.6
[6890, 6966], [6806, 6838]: 1.8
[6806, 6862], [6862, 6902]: 0.8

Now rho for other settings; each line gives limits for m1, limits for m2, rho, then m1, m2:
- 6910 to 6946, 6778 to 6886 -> 4.84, 7.118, 7.306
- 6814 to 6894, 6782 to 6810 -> 4.99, 7.295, 7.306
